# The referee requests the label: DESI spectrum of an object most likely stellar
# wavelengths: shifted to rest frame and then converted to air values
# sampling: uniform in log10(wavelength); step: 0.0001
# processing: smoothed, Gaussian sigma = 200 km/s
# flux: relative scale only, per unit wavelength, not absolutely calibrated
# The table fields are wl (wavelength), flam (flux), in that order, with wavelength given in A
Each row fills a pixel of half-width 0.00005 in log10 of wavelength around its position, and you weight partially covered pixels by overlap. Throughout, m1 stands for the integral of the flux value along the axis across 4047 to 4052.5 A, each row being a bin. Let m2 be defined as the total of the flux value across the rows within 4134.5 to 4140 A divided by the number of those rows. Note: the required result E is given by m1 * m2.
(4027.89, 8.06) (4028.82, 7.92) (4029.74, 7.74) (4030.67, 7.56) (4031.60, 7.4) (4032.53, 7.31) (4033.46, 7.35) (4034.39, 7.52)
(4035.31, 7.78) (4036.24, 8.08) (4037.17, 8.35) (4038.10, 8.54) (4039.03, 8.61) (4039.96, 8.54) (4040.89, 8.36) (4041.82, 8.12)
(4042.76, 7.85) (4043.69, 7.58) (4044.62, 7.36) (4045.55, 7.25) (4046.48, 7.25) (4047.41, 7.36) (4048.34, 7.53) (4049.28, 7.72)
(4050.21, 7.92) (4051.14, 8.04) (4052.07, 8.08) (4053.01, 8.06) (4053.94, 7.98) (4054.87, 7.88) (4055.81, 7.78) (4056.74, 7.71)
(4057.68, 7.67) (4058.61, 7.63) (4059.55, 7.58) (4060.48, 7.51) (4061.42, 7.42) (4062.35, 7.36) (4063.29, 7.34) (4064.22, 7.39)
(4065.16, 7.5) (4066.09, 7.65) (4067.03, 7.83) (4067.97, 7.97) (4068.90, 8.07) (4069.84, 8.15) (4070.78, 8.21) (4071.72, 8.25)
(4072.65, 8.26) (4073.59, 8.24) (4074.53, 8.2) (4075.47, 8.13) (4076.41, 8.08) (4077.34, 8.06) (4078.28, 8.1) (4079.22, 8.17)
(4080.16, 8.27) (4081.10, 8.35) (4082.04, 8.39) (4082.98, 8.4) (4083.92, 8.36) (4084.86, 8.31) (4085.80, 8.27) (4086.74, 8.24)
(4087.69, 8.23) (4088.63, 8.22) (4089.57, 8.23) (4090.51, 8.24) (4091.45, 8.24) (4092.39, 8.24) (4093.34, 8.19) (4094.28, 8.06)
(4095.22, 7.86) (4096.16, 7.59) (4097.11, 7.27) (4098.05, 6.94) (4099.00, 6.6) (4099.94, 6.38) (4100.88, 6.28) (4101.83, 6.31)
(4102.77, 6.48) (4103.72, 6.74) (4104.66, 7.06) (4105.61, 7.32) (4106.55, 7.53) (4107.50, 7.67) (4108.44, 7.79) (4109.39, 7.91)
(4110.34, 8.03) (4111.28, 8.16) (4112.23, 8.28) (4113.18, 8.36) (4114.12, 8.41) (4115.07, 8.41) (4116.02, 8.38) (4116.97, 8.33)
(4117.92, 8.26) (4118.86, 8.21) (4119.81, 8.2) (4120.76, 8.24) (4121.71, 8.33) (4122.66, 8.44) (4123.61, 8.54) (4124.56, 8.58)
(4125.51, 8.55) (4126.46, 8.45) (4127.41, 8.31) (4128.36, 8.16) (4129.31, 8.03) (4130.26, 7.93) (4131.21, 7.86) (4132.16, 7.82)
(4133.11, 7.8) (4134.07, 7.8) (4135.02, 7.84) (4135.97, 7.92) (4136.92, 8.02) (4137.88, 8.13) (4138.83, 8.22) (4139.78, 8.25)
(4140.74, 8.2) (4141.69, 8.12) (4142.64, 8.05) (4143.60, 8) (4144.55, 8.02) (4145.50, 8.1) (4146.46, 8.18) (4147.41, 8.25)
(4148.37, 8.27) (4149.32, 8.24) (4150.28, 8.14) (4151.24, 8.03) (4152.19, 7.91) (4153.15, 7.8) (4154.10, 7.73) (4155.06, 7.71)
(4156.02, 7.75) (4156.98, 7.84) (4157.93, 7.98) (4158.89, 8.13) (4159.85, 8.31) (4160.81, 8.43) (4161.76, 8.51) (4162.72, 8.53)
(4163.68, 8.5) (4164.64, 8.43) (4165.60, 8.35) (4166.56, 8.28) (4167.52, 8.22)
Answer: 345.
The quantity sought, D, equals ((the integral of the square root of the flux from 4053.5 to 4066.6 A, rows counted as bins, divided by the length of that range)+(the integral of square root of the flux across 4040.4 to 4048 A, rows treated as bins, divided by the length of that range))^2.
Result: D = 30.5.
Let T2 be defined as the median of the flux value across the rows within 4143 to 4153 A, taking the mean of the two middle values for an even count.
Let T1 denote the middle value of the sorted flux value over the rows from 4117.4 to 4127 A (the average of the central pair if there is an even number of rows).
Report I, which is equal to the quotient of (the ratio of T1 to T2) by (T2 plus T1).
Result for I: 0.0626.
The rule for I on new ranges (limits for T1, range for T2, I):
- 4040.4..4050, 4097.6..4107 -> 0.0796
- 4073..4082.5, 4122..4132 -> 0.0590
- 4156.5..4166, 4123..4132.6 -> 0.0613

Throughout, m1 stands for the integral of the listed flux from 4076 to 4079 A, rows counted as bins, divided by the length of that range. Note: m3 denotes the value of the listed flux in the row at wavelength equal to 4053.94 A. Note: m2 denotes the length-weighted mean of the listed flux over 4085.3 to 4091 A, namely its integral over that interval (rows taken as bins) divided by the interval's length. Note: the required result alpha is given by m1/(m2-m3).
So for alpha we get 31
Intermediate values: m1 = 8.1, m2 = 8.24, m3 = 7.98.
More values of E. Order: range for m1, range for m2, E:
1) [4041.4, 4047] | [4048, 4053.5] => 334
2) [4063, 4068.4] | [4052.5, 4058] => 323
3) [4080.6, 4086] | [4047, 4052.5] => 351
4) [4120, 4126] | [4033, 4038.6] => 401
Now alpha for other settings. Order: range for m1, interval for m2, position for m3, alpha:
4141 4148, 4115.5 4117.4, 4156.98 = 16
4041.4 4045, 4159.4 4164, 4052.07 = 20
